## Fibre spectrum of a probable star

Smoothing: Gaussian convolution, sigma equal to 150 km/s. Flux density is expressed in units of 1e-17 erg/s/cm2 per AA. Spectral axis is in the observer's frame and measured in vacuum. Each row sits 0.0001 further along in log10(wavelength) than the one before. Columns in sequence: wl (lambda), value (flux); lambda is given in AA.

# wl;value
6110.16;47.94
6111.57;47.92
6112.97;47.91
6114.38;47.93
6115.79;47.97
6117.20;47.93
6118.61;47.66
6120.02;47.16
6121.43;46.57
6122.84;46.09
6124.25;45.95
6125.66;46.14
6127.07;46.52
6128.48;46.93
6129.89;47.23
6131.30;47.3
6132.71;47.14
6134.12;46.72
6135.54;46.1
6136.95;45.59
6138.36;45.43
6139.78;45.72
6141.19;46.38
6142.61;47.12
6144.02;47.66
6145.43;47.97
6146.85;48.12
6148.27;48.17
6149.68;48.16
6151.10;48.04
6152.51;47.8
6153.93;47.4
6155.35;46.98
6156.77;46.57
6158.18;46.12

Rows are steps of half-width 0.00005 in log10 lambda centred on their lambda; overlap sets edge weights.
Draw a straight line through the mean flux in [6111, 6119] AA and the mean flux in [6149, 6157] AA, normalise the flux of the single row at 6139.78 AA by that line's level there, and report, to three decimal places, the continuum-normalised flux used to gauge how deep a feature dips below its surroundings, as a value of 0.960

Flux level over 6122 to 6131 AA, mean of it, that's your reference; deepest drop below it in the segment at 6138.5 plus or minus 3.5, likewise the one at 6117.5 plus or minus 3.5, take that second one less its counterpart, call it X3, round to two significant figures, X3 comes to -1.7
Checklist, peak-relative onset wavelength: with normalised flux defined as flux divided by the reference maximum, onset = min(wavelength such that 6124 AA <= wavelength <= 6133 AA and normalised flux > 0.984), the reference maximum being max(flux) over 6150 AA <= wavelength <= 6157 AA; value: 6131.30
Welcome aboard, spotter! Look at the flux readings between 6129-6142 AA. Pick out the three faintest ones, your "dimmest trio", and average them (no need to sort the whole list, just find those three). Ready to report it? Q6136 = 45.6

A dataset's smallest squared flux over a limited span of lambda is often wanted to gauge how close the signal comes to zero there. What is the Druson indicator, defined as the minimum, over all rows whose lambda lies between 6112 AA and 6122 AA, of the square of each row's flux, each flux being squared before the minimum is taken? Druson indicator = 2169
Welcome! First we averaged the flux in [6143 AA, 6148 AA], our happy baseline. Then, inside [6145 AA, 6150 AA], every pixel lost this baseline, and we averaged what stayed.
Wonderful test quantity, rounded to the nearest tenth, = 0.2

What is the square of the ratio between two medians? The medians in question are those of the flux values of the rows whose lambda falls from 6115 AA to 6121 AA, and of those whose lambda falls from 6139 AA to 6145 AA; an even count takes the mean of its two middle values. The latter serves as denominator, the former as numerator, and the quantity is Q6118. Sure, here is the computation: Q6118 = 1.05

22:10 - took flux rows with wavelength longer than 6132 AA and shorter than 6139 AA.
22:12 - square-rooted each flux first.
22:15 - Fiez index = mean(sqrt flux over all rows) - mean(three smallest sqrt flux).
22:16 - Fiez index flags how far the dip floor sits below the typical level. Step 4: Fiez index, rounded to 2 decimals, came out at 0.04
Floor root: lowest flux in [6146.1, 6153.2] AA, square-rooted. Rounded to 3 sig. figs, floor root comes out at 6.91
